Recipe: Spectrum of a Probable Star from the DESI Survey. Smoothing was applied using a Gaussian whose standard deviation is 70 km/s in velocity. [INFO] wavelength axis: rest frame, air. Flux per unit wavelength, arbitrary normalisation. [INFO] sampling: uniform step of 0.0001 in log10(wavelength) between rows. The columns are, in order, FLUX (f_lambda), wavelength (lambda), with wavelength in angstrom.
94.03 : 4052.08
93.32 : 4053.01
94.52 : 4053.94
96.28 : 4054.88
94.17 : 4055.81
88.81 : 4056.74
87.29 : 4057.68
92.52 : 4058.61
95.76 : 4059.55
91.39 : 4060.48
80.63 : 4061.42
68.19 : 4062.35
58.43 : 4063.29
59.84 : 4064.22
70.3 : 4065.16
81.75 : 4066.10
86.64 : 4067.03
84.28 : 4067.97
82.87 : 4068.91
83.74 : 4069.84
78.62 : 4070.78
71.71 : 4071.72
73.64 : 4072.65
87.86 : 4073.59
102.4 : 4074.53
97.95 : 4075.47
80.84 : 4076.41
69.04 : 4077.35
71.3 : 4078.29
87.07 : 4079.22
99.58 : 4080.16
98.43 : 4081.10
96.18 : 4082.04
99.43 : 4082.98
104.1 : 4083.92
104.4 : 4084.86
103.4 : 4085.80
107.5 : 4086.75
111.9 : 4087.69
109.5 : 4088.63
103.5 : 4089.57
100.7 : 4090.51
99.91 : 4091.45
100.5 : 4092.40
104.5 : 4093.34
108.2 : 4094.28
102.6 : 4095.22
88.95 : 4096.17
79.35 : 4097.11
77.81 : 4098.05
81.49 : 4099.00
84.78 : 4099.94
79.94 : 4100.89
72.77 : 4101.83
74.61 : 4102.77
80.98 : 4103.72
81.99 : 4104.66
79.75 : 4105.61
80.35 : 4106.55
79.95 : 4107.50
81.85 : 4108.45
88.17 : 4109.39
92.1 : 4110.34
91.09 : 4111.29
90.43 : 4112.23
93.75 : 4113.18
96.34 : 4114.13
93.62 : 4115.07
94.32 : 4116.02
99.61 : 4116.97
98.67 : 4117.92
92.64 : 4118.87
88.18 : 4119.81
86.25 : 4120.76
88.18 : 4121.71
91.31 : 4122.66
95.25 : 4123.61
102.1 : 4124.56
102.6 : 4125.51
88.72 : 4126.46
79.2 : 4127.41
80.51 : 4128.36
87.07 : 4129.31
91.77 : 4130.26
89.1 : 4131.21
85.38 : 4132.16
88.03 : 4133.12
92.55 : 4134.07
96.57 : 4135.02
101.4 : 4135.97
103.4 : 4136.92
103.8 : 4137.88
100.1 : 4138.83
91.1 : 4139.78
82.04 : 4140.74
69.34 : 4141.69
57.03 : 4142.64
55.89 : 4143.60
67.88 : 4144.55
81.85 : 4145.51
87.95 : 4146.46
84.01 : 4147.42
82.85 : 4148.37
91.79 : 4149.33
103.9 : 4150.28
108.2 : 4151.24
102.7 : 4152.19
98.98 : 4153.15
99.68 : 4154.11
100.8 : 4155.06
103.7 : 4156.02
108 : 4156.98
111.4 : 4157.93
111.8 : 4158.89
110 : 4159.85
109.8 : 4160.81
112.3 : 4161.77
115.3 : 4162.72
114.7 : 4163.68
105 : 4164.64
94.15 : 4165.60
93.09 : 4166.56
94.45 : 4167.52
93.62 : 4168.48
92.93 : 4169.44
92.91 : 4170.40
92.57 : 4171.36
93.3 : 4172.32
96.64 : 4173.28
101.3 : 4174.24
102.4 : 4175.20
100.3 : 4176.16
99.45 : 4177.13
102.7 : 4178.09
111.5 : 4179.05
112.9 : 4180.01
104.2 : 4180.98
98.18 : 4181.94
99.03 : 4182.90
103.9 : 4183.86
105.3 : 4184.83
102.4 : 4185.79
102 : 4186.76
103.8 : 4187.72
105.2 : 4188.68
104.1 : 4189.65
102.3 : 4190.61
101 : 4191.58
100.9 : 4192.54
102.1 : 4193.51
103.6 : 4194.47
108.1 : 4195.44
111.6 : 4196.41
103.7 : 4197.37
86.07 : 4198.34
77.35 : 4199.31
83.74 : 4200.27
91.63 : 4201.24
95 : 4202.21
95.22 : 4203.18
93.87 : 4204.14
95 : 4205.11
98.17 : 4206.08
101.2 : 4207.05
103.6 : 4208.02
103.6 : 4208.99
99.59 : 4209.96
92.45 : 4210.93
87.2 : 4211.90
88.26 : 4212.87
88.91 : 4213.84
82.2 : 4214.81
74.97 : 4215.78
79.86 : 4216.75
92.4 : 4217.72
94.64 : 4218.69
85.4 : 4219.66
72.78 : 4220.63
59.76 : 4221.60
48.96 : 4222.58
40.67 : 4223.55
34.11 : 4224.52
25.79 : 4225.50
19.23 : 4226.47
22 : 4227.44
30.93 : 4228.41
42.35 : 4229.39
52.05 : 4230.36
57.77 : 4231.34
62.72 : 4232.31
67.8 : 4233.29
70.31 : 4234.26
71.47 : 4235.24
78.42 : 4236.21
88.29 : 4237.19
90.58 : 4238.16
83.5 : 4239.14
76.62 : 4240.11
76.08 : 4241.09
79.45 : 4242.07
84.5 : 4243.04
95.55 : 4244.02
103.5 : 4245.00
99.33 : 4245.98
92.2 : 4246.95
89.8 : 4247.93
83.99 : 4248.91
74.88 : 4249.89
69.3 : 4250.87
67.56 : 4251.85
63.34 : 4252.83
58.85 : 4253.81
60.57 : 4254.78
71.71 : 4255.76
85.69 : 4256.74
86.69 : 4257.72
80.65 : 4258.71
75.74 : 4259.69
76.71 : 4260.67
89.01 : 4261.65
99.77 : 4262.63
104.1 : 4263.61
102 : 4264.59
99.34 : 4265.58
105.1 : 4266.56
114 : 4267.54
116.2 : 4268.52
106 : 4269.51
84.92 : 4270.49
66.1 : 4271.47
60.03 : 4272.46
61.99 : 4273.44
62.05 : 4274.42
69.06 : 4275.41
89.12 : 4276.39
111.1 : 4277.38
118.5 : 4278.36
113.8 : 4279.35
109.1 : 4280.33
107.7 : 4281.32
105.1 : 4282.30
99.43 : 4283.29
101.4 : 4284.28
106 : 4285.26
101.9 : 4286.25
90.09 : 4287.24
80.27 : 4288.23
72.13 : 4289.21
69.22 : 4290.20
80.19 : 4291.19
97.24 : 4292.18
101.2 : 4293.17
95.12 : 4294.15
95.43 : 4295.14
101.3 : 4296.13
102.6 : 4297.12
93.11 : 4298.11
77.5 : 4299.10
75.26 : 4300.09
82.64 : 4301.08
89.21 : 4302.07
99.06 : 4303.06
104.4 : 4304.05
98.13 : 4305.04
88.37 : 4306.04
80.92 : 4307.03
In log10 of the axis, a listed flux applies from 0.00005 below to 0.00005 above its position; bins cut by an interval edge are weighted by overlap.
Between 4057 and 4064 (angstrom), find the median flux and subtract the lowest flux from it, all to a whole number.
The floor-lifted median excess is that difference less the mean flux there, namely -53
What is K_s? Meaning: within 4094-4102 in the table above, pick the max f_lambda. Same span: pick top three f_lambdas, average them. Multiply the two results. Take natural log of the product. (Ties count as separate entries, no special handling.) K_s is 9.29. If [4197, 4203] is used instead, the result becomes 9.21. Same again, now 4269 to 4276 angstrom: 9.13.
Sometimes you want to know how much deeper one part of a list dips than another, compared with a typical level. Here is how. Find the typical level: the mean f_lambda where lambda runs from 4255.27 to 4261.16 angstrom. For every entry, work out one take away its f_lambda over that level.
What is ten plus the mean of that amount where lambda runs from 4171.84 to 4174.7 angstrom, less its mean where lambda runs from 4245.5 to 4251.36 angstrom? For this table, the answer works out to 9.8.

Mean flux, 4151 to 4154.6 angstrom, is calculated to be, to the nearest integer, 102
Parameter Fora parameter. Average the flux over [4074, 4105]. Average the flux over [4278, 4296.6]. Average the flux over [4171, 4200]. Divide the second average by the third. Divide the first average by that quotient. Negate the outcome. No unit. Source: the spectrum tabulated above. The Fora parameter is -97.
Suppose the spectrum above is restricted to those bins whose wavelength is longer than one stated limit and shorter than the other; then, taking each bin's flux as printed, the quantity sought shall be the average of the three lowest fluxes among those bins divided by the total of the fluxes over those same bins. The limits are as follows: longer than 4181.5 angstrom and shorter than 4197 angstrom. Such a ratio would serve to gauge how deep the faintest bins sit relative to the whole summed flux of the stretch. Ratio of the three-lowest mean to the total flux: 0.060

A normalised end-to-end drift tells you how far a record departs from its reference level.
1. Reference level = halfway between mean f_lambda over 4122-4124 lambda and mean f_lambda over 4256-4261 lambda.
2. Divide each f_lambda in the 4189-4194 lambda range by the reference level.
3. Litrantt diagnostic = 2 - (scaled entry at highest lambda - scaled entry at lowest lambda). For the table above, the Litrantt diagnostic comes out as 2.02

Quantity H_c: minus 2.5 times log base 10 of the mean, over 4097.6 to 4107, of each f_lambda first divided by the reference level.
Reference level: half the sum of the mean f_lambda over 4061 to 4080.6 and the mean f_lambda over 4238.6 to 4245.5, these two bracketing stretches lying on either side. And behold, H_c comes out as 0.04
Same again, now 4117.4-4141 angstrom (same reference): -0.12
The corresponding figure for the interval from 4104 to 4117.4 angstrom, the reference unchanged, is -0.08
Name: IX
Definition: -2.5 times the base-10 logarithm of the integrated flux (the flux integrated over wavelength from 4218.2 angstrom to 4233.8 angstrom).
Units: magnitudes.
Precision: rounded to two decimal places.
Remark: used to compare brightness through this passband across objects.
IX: -7.25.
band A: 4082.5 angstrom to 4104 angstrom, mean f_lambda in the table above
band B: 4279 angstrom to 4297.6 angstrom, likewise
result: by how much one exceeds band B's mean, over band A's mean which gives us -1.00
